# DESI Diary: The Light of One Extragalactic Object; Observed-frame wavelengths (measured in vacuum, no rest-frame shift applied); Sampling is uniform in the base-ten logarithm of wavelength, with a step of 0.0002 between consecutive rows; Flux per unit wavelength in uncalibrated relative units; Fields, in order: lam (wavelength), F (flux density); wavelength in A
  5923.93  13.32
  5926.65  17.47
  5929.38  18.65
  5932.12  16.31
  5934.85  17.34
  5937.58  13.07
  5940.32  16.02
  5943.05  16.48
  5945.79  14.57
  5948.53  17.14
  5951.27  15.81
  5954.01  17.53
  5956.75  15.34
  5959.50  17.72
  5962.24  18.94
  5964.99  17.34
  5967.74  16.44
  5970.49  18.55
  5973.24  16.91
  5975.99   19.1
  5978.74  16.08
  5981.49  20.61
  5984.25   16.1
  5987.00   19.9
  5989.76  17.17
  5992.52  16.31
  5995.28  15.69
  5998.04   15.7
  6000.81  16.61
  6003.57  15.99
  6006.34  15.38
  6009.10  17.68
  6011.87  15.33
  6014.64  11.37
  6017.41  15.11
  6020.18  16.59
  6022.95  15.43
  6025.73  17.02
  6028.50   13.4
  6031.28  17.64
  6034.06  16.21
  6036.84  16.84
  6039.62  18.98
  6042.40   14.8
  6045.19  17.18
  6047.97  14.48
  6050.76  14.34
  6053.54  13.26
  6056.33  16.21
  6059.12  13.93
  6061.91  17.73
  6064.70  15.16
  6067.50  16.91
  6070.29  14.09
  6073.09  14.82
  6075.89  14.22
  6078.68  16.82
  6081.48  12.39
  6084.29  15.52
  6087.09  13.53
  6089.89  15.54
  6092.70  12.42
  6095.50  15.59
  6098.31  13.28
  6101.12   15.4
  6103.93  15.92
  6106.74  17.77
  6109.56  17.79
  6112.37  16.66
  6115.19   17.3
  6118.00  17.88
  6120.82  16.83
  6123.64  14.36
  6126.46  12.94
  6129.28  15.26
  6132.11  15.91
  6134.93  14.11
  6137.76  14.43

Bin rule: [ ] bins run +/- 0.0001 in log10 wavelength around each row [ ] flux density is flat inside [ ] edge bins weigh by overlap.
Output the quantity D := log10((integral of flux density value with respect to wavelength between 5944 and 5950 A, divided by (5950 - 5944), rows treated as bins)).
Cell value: 1.20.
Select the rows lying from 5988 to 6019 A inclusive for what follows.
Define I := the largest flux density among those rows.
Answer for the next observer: 17.68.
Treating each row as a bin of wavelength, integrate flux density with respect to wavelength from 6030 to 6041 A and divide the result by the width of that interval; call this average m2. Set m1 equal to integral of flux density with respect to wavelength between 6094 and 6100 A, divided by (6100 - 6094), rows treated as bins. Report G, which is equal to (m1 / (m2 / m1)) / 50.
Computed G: 0.24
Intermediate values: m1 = 14.5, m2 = 17.4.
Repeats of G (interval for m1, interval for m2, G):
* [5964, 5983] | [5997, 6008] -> 0.40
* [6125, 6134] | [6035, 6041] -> 0.24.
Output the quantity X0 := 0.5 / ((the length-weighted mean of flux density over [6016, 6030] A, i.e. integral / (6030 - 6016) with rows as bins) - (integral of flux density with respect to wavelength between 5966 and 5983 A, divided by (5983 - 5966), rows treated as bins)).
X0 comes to -0.21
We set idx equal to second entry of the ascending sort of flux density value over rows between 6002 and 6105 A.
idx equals 12.39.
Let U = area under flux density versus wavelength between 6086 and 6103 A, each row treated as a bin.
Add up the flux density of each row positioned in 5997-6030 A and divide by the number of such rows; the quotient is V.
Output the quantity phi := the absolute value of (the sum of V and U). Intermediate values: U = 244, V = 15.5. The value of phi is 260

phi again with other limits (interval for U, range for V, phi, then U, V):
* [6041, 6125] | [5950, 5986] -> 1312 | 1294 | 17.4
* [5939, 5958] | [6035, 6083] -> 322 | 307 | 15.4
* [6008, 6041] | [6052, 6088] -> 541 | 526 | 15.0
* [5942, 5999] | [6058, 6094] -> 991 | 976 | 14.9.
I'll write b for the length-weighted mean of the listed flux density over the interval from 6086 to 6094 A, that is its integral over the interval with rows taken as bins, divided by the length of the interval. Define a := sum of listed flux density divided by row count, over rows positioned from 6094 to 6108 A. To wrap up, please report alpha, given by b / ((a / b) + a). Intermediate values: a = 15.6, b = 13.9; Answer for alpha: 0.83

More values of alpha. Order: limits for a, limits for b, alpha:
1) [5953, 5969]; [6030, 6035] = 0.93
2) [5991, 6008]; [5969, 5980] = 1.05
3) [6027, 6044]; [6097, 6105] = 0.85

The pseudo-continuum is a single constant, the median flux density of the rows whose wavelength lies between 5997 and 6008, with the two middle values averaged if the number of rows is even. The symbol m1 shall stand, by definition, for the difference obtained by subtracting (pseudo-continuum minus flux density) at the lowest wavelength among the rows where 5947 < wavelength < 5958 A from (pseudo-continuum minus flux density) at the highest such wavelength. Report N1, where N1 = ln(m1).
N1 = 0.59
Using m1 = 1.8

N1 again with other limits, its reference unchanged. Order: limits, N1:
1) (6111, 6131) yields 0.34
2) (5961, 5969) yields 0.92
